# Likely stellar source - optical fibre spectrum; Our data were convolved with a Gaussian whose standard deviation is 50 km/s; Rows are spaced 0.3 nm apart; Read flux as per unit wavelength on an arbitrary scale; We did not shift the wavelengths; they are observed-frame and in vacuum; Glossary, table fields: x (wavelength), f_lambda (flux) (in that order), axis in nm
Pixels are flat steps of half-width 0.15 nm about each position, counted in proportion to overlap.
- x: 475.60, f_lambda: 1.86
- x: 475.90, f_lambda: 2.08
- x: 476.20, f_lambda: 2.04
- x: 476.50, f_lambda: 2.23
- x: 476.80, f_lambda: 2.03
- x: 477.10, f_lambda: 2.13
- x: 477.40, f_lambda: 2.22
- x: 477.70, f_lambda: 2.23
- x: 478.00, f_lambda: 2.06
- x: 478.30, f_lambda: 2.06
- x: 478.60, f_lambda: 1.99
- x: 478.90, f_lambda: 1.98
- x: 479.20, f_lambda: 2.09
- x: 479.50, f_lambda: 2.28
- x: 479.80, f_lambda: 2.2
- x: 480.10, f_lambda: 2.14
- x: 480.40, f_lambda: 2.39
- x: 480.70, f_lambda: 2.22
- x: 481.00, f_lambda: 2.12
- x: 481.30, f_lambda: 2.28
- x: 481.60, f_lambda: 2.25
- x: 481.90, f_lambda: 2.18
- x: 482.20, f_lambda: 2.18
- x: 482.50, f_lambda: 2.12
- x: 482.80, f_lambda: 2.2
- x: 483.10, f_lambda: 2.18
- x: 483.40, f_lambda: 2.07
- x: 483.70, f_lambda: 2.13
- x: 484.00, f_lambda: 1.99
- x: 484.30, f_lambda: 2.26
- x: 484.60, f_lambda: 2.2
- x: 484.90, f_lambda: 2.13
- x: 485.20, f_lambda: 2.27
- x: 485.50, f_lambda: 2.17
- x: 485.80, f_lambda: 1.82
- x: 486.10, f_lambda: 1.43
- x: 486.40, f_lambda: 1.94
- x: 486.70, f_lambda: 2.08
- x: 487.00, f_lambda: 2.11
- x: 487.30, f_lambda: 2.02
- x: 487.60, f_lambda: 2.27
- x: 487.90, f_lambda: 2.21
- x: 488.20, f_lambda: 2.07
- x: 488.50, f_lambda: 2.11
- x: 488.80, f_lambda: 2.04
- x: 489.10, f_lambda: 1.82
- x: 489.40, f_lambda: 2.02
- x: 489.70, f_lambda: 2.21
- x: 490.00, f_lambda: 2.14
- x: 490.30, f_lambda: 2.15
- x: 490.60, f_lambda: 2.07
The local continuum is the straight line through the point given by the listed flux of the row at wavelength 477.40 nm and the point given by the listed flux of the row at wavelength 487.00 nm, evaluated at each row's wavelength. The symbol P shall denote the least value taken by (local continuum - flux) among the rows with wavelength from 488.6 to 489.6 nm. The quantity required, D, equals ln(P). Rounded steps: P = 0.049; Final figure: -3.0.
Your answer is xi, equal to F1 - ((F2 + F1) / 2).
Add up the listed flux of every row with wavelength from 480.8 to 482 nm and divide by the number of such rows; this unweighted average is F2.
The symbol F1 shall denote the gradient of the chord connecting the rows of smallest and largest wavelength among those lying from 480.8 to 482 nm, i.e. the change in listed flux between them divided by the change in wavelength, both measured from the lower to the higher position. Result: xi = -1.07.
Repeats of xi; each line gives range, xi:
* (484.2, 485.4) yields -1.10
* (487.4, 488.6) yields -1.17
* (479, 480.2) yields -1.06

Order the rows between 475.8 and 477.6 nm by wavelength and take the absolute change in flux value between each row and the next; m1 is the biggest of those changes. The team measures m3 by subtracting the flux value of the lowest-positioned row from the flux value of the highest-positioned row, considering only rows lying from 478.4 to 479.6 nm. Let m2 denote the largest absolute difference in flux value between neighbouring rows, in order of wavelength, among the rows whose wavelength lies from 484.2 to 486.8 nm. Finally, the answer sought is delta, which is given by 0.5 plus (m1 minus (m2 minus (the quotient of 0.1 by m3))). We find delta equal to 0.5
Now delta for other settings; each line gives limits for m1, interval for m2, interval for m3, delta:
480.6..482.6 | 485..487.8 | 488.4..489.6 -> -1.0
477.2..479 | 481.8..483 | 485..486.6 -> 0.3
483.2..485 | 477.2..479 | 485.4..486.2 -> 0.5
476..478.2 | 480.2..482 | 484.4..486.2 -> 0.4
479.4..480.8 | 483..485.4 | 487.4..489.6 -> 0.1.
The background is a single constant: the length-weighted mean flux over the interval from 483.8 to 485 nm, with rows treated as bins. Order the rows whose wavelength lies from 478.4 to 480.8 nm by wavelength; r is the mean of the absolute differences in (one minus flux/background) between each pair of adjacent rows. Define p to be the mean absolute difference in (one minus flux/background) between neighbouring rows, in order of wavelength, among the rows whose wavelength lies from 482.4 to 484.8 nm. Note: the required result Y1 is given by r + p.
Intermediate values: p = 0.049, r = 0.058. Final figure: 0.11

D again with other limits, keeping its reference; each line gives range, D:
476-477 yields -8.1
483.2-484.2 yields -4.0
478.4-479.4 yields -2.2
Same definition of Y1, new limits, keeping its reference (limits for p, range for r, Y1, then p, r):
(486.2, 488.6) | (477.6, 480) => 0.09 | 0.050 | 0.042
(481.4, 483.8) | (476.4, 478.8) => 0.07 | 0.027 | 0.043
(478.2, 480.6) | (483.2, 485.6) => 0.11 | 0.051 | 0.056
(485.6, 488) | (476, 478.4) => 0.15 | 0.098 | 0.051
